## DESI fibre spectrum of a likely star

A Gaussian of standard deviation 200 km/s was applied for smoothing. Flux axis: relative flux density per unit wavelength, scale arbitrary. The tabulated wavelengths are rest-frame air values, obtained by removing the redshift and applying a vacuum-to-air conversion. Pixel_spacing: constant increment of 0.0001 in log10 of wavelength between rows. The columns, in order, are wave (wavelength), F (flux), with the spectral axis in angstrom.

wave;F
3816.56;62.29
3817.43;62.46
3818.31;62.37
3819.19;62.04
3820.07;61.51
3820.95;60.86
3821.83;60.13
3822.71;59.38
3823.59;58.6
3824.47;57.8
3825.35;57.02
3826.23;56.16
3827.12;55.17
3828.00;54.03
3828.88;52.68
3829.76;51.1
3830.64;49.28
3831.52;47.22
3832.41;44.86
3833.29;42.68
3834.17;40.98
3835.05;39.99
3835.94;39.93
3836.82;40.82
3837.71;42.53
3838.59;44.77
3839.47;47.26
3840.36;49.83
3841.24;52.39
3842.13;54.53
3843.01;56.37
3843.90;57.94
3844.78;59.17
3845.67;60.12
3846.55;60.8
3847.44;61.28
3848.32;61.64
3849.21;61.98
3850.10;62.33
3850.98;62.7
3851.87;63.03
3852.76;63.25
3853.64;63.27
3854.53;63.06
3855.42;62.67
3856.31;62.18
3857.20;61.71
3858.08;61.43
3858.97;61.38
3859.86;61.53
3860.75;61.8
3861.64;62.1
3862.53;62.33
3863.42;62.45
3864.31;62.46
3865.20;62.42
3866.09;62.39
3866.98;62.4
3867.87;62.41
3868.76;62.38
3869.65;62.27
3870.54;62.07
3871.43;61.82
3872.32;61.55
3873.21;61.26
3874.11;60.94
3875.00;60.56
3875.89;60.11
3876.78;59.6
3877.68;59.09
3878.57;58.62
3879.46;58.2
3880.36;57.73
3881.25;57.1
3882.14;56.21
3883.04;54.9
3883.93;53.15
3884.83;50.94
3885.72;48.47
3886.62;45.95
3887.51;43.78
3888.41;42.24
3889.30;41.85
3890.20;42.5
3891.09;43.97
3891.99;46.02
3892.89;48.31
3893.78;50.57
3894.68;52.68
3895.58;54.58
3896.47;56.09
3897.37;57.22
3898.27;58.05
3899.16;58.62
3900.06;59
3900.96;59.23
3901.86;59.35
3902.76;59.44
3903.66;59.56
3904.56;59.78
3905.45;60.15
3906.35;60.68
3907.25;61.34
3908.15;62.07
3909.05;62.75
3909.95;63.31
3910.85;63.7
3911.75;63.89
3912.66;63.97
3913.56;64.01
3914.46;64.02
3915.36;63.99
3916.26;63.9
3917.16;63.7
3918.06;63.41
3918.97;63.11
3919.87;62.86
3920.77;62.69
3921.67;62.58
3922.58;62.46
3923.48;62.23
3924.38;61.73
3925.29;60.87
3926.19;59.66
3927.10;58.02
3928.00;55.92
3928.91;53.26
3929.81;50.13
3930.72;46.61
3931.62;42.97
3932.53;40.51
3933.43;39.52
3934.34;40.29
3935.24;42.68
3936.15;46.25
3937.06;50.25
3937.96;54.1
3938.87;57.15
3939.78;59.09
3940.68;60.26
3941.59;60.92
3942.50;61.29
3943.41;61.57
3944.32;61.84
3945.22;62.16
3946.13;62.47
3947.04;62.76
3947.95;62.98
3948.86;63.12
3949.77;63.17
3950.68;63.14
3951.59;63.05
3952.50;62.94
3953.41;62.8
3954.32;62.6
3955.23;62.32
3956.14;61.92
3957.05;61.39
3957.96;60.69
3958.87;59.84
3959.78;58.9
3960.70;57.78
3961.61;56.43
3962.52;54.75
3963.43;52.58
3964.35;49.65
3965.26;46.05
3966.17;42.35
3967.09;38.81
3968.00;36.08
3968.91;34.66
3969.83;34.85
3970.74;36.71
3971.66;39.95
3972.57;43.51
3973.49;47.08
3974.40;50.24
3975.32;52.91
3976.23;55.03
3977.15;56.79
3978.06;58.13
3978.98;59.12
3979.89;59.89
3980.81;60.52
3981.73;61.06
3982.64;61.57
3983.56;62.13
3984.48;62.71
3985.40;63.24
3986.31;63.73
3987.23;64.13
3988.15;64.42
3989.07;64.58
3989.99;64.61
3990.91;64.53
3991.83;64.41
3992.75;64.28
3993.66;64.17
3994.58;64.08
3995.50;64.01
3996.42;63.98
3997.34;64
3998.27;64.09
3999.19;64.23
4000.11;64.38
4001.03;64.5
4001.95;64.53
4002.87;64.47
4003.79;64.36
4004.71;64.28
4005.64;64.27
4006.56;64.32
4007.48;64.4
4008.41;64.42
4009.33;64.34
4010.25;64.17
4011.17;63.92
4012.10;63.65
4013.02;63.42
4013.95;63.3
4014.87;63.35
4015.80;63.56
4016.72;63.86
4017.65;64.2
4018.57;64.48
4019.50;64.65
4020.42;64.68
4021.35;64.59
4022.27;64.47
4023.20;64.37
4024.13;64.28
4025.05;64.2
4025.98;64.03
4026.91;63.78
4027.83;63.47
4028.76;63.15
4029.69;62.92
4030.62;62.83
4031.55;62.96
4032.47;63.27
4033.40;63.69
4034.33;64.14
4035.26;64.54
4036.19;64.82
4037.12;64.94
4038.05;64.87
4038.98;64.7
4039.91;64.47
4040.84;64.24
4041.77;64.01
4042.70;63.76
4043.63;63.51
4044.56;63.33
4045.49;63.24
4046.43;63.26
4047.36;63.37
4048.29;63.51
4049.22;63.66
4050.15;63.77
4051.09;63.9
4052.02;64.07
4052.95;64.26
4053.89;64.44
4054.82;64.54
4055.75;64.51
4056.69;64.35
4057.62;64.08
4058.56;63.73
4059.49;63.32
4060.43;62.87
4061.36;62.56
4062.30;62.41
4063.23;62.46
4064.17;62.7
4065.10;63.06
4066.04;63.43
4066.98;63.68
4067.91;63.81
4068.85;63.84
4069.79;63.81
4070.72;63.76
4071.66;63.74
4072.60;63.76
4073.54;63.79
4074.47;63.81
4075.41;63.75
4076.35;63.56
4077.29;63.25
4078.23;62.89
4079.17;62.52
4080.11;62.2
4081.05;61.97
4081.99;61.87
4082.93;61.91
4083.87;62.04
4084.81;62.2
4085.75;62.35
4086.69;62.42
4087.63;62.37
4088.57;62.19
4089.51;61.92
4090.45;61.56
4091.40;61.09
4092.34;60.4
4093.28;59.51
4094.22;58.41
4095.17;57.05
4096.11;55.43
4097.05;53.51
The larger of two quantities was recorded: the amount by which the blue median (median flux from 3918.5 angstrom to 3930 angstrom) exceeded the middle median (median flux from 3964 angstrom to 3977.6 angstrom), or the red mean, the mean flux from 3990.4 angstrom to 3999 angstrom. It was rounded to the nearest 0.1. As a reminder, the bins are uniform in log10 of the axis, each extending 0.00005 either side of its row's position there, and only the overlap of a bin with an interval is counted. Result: 64.2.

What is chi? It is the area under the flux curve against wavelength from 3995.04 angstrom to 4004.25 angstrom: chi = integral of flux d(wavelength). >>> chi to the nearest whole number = 592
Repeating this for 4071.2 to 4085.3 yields 886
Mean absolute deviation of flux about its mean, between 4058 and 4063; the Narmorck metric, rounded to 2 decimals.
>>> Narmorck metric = 0.44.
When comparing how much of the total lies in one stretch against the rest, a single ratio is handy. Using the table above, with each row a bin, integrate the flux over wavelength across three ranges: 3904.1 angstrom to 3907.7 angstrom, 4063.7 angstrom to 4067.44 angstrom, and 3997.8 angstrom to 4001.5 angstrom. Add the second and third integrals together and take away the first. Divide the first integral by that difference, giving 0.85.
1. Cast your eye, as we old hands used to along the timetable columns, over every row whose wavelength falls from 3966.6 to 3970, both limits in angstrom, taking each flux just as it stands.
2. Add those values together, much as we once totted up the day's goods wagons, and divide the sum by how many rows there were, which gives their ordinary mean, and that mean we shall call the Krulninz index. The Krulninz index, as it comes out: 36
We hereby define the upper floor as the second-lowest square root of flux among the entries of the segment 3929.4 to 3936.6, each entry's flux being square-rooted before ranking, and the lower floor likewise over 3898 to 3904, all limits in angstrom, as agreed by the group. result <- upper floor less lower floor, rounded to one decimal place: -1.3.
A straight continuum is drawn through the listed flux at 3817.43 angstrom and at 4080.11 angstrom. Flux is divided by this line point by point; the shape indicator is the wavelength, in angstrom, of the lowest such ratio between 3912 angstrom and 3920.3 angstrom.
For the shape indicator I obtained 3919.87 angstrom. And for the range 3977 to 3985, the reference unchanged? 3977.15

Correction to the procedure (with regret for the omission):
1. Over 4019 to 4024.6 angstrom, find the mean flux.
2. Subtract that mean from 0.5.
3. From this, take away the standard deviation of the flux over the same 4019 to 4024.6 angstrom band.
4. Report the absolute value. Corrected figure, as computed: 64.2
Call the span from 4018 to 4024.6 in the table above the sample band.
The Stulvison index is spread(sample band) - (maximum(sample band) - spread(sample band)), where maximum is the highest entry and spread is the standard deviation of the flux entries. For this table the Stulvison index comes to -64.4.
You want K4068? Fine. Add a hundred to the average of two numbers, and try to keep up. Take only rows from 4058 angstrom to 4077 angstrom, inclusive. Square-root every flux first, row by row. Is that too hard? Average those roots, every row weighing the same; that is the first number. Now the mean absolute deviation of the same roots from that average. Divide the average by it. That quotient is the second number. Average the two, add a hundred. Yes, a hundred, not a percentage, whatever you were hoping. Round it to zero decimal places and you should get 249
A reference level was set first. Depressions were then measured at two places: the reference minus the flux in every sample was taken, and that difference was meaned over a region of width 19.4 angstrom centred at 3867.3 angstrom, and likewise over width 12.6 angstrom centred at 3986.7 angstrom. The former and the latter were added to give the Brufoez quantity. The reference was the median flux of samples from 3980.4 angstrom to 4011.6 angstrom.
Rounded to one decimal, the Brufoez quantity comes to 3.5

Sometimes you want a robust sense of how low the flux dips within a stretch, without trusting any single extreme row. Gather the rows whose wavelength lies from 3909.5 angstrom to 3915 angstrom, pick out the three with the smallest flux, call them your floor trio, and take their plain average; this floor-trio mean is 63.6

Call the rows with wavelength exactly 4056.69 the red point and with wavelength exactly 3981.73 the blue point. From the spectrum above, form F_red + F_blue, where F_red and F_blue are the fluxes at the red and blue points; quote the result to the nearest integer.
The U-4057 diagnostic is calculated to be 125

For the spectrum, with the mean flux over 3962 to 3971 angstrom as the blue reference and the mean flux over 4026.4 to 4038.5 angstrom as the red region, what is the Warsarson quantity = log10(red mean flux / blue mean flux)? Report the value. 0.17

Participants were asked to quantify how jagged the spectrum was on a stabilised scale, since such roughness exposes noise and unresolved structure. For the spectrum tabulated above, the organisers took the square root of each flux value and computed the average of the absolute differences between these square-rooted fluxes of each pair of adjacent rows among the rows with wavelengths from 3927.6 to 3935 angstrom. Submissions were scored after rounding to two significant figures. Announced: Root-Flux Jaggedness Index 0.18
